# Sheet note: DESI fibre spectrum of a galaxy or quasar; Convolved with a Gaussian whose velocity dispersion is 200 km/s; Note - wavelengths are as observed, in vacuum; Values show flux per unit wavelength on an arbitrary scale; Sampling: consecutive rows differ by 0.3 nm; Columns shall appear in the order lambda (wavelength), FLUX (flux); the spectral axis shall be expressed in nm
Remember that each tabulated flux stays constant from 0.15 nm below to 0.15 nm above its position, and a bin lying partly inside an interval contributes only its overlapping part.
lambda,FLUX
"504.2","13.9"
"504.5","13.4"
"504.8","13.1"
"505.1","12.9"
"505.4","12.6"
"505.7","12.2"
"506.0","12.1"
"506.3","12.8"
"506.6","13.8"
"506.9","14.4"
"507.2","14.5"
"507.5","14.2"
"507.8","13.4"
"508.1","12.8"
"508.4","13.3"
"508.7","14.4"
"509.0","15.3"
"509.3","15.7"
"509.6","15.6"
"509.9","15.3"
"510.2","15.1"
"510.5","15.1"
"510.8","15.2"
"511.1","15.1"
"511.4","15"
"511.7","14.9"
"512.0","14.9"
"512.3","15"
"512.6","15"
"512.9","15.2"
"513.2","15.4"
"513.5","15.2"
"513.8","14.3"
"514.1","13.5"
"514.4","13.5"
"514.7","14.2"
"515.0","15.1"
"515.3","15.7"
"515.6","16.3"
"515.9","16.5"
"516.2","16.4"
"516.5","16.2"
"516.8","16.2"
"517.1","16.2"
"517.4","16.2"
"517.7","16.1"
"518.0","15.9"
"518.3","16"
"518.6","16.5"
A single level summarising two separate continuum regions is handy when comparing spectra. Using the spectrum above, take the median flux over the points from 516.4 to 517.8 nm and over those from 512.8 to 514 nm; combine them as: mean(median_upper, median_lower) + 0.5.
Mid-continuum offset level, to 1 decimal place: 16.2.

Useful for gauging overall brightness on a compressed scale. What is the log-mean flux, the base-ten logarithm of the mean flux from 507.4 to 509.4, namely 1.15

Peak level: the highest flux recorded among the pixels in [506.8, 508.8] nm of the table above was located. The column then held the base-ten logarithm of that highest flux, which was 1.16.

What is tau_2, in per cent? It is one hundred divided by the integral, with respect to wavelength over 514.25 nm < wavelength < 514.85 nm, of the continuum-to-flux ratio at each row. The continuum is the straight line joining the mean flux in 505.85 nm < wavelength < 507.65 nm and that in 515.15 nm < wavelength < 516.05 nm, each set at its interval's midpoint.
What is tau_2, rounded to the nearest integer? 145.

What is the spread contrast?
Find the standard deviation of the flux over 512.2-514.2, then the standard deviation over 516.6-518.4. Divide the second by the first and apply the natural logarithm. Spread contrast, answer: -1.7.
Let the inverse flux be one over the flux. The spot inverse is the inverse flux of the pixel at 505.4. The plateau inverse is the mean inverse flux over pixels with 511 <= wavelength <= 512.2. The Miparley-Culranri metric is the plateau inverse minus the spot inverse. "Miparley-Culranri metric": -0.013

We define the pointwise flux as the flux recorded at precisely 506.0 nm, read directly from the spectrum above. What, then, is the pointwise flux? 12.1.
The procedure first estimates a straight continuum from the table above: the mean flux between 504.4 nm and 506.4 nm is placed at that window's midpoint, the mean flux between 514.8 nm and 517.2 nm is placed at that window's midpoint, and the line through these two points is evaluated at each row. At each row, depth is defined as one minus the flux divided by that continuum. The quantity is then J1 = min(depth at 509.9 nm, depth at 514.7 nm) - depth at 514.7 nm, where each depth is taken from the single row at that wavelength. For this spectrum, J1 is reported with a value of -0.17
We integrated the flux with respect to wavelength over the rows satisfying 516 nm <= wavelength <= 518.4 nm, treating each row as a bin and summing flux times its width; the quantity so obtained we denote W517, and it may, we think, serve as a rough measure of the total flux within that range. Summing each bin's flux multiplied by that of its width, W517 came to 38.8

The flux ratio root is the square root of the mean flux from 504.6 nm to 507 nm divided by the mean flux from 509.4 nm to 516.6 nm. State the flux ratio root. 0.93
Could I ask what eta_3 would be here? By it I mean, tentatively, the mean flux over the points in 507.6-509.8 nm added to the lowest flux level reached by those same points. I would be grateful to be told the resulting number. 27.2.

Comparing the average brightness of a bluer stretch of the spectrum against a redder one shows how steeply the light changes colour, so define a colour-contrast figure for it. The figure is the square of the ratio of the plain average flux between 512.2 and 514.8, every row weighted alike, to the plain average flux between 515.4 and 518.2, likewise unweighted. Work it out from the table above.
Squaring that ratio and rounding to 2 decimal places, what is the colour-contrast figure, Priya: 0.81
